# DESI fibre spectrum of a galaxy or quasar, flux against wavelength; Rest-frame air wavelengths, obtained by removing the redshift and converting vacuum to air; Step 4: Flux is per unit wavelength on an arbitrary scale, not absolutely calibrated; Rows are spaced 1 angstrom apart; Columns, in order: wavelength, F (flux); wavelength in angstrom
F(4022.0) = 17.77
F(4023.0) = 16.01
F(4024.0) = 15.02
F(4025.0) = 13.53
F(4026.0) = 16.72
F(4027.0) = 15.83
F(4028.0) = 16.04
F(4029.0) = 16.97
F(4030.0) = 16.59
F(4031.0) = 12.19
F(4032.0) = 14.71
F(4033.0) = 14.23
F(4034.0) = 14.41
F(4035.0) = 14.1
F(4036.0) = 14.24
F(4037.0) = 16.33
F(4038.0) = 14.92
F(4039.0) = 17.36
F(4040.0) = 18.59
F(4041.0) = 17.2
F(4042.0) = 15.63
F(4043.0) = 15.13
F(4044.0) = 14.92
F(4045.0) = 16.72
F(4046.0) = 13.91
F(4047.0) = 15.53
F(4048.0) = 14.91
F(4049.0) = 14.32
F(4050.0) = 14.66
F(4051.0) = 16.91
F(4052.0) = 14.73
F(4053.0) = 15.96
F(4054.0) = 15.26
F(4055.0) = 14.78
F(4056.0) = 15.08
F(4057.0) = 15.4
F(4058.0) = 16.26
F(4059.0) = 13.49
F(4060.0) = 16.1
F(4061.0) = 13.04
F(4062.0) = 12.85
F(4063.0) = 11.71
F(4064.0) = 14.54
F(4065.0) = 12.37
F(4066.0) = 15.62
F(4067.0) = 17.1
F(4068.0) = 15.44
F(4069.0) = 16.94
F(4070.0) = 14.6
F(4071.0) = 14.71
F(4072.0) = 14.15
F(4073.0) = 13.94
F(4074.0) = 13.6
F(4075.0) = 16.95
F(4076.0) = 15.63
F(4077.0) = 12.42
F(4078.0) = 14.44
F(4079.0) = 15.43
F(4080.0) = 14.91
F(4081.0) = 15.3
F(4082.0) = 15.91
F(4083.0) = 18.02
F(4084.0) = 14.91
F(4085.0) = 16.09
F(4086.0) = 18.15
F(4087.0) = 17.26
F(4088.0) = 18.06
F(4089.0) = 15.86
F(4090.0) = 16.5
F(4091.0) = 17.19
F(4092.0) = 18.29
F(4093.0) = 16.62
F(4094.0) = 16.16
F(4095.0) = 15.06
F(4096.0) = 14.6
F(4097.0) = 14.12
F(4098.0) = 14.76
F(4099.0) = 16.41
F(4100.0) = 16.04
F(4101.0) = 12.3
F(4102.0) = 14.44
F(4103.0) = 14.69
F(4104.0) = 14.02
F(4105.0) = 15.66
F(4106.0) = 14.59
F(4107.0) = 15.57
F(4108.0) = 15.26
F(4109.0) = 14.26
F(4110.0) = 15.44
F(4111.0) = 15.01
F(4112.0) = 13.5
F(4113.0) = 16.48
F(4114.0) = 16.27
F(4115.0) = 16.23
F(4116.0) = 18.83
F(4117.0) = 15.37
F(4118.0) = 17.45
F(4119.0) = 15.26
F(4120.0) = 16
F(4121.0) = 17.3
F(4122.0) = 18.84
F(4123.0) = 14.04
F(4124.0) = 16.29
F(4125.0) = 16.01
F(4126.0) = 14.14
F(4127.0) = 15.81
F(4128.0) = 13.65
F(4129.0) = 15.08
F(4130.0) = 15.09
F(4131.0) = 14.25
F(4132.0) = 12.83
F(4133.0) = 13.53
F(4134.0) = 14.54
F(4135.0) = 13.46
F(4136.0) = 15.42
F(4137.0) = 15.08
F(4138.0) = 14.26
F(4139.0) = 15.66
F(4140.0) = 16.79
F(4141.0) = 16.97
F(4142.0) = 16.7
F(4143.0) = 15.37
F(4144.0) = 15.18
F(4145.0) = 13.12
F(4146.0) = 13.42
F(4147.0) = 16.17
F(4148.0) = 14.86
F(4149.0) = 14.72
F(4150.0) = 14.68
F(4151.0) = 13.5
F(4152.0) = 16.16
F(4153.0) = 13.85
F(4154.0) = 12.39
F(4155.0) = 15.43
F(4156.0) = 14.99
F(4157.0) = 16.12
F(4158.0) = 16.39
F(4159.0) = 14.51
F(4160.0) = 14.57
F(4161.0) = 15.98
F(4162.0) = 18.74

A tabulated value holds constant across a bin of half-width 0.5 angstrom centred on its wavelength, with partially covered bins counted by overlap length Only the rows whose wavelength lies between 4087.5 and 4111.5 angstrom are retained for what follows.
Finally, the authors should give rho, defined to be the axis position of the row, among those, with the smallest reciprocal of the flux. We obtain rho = 4092.0 angstrom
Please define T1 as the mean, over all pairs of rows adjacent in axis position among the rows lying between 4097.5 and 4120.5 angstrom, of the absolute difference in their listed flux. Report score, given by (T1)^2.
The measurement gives 2.0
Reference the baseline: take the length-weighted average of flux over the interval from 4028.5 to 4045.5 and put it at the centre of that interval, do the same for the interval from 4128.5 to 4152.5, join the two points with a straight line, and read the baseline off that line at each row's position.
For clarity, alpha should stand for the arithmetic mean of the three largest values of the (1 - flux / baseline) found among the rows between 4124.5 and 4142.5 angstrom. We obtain 0.110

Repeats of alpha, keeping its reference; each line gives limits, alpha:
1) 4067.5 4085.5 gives 0.129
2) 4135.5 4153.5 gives 0.100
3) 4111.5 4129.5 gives 0.084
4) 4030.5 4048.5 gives 0.138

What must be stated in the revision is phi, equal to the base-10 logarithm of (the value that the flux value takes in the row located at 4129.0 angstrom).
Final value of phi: 1.18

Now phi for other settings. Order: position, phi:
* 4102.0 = 1.16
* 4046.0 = 1.14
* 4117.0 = 1.19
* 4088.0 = 1.26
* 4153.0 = 1.14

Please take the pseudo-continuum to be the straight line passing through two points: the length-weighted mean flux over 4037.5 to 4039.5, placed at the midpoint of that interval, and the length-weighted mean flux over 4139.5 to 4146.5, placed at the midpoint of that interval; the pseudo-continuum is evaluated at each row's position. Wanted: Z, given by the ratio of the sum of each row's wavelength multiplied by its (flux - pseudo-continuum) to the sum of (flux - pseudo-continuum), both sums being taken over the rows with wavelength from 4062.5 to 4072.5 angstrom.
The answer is 4065.9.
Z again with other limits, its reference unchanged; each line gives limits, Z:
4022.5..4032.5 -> 4028.3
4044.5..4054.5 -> 4049.2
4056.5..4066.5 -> 4062.4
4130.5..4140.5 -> 4132.4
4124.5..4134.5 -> 4131.0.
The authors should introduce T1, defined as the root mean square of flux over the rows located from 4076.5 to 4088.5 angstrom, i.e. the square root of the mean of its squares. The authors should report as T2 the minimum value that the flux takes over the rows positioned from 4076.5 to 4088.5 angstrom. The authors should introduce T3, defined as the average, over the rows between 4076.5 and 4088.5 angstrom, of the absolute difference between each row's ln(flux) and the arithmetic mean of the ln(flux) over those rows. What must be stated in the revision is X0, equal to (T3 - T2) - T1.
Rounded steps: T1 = 16.0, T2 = 12.42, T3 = 0.085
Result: -28.3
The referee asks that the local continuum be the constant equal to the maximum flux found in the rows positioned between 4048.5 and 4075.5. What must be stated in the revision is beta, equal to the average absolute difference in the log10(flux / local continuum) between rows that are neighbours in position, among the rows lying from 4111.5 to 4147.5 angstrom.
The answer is 0.040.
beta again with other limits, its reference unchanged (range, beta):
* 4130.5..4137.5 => 0.034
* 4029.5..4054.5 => 0.039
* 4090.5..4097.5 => 0.023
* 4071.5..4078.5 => 0.052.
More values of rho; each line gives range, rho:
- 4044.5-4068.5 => 4067.0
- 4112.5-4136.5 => 4122.0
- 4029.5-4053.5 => 4040.0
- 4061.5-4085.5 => 4083.0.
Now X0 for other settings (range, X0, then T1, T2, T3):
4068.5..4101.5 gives -27.9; 15.7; 12.3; 0.081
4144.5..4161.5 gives -27.1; 14.8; 12.39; 0.065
